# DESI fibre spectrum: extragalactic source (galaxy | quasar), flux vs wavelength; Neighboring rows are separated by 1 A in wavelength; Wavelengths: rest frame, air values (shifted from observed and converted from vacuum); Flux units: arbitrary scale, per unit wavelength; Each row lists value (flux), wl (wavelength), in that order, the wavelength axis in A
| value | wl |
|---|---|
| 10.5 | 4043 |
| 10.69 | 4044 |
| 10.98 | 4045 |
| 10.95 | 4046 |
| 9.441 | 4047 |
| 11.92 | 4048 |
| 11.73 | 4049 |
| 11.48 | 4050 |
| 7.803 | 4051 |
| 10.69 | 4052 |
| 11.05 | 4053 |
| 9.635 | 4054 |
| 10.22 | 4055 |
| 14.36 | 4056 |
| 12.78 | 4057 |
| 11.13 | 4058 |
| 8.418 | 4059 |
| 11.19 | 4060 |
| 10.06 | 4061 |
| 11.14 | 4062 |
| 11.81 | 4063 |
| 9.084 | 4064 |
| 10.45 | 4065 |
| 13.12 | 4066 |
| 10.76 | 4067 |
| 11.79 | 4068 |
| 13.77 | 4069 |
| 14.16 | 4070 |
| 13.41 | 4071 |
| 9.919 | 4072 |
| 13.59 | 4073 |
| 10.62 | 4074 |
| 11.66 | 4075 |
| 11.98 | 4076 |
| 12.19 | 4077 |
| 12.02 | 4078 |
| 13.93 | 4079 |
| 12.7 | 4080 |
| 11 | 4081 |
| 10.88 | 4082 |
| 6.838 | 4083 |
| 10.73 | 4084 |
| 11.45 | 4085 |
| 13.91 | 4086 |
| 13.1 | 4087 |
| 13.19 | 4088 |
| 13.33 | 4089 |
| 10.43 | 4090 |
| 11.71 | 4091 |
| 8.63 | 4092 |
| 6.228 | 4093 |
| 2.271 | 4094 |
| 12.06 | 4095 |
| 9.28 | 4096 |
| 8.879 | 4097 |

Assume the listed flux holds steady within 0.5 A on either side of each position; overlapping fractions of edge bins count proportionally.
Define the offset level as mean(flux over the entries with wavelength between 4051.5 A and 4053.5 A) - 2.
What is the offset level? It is 8.9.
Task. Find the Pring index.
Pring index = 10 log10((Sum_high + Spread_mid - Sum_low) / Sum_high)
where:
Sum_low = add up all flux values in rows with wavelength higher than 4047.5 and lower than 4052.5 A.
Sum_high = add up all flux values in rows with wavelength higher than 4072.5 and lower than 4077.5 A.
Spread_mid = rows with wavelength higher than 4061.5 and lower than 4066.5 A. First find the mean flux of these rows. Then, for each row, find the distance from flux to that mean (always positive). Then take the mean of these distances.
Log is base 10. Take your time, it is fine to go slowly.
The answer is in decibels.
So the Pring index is -9.0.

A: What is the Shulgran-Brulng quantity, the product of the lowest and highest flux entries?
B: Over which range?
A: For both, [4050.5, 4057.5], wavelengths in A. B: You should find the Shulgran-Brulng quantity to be 112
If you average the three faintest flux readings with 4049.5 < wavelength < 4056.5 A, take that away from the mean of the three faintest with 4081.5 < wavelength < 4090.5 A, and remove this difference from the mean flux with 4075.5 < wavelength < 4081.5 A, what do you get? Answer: 12.2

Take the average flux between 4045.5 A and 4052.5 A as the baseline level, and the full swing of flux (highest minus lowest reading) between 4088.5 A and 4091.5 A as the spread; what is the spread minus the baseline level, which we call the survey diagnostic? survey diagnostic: -7.7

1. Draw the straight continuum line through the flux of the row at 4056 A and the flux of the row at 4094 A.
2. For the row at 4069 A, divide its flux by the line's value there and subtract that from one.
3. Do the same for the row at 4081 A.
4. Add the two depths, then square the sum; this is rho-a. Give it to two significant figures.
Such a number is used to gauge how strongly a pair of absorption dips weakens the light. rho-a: 1.1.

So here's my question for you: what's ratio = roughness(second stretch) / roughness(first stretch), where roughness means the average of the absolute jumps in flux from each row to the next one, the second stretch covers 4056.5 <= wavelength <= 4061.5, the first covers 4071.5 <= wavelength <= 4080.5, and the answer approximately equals 1.4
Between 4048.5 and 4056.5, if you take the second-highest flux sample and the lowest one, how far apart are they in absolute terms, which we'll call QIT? 3.9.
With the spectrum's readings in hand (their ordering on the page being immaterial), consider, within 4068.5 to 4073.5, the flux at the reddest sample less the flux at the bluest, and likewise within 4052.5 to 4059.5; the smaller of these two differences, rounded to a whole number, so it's -3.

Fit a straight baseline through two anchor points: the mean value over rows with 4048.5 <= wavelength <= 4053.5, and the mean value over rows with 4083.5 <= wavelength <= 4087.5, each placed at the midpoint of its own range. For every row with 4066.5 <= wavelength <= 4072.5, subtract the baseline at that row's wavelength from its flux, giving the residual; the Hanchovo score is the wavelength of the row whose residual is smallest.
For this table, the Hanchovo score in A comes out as 4072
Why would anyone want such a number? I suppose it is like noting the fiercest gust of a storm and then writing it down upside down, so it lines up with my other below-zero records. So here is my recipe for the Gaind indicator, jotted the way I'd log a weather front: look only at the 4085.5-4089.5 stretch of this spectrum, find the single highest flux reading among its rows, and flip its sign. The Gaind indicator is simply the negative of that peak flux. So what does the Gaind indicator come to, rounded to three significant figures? -13.9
